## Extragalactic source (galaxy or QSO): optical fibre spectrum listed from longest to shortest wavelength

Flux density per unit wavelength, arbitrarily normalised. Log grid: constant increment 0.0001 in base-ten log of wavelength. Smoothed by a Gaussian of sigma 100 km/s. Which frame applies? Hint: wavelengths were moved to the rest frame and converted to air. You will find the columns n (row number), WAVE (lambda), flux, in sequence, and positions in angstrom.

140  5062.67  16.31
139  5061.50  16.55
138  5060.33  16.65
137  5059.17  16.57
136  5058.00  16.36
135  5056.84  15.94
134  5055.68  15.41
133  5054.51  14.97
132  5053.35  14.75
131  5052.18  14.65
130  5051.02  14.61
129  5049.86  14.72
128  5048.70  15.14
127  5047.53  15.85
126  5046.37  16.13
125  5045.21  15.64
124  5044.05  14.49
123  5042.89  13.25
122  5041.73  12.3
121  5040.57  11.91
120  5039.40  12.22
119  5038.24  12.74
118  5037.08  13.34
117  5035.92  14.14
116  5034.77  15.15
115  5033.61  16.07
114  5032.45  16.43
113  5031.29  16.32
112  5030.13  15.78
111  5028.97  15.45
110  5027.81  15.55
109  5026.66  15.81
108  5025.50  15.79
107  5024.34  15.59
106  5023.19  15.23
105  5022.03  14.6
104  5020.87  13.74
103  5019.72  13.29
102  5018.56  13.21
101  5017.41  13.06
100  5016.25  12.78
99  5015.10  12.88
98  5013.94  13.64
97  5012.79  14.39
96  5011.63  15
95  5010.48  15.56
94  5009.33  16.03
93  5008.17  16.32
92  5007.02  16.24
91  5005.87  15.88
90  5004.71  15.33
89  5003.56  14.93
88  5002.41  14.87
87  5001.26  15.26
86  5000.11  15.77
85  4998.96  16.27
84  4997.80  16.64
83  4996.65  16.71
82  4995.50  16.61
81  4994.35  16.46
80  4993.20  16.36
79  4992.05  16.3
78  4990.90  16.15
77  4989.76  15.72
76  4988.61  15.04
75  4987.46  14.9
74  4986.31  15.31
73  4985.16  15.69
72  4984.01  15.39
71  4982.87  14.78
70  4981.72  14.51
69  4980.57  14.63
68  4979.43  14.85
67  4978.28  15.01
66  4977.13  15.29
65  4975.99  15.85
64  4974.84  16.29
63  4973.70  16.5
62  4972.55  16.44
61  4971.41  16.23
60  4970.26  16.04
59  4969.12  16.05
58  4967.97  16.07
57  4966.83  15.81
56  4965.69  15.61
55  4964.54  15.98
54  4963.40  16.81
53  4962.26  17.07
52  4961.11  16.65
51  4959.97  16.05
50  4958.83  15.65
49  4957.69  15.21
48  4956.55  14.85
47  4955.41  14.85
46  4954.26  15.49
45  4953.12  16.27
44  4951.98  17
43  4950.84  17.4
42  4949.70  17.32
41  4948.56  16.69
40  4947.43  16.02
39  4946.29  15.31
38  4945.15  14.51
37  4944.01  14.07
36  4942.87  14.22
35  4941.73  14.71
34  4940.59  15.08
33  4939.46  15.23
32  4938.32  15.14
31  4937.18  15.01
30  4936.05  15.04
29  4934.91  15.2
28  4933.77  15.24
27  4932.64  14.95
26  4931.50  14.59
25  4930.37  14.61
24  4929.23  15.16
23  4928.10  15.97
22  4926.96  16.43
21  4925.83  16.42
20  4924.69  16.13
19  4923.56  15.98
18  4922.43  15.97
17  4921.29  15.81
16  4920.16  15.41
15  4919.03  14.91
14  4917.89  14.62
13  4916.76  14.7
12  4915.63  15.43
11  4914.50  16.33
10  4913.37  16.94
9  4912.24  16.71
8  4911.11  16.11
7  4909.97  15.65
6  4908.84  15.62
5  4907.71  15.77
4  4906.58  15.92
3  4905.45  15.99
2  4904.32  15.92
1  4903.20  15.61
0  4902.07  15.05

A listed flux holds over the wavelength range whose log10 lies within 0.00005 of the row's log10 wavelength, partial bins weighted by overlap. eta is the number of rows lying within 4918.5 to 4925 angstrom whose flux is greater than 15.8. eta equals 4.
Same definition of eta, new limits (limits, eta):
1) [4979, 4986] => 0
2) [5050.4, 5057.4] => 1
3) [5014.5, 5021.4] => 0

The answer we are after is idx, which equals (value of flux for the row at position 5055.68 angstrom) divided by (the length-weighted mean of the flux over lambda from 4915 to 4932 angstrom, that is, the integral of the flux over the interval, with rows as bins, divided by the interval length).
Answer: 1.00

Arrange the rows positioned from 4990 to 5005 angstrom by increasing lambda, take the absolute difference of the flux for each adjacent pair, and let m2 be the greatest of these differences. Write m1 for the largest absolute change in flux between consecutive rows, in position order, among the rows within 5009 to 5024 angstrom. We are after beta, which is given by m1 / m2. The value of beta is 1.7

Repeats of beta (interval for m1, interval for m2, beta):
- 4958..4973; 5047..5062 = 1.2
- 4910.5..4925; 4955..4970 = 1.1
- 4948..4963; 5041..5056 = 0.6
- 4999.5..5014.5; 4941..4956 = 0.9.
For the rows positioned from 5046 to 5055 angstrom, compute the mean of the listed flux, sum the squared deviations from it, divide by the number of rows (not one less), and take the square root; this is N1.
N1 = 0.54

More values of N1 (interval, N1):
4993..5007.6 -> 0.63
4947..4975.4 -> 0.67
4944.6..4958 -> 0.97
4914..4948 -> 0.64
